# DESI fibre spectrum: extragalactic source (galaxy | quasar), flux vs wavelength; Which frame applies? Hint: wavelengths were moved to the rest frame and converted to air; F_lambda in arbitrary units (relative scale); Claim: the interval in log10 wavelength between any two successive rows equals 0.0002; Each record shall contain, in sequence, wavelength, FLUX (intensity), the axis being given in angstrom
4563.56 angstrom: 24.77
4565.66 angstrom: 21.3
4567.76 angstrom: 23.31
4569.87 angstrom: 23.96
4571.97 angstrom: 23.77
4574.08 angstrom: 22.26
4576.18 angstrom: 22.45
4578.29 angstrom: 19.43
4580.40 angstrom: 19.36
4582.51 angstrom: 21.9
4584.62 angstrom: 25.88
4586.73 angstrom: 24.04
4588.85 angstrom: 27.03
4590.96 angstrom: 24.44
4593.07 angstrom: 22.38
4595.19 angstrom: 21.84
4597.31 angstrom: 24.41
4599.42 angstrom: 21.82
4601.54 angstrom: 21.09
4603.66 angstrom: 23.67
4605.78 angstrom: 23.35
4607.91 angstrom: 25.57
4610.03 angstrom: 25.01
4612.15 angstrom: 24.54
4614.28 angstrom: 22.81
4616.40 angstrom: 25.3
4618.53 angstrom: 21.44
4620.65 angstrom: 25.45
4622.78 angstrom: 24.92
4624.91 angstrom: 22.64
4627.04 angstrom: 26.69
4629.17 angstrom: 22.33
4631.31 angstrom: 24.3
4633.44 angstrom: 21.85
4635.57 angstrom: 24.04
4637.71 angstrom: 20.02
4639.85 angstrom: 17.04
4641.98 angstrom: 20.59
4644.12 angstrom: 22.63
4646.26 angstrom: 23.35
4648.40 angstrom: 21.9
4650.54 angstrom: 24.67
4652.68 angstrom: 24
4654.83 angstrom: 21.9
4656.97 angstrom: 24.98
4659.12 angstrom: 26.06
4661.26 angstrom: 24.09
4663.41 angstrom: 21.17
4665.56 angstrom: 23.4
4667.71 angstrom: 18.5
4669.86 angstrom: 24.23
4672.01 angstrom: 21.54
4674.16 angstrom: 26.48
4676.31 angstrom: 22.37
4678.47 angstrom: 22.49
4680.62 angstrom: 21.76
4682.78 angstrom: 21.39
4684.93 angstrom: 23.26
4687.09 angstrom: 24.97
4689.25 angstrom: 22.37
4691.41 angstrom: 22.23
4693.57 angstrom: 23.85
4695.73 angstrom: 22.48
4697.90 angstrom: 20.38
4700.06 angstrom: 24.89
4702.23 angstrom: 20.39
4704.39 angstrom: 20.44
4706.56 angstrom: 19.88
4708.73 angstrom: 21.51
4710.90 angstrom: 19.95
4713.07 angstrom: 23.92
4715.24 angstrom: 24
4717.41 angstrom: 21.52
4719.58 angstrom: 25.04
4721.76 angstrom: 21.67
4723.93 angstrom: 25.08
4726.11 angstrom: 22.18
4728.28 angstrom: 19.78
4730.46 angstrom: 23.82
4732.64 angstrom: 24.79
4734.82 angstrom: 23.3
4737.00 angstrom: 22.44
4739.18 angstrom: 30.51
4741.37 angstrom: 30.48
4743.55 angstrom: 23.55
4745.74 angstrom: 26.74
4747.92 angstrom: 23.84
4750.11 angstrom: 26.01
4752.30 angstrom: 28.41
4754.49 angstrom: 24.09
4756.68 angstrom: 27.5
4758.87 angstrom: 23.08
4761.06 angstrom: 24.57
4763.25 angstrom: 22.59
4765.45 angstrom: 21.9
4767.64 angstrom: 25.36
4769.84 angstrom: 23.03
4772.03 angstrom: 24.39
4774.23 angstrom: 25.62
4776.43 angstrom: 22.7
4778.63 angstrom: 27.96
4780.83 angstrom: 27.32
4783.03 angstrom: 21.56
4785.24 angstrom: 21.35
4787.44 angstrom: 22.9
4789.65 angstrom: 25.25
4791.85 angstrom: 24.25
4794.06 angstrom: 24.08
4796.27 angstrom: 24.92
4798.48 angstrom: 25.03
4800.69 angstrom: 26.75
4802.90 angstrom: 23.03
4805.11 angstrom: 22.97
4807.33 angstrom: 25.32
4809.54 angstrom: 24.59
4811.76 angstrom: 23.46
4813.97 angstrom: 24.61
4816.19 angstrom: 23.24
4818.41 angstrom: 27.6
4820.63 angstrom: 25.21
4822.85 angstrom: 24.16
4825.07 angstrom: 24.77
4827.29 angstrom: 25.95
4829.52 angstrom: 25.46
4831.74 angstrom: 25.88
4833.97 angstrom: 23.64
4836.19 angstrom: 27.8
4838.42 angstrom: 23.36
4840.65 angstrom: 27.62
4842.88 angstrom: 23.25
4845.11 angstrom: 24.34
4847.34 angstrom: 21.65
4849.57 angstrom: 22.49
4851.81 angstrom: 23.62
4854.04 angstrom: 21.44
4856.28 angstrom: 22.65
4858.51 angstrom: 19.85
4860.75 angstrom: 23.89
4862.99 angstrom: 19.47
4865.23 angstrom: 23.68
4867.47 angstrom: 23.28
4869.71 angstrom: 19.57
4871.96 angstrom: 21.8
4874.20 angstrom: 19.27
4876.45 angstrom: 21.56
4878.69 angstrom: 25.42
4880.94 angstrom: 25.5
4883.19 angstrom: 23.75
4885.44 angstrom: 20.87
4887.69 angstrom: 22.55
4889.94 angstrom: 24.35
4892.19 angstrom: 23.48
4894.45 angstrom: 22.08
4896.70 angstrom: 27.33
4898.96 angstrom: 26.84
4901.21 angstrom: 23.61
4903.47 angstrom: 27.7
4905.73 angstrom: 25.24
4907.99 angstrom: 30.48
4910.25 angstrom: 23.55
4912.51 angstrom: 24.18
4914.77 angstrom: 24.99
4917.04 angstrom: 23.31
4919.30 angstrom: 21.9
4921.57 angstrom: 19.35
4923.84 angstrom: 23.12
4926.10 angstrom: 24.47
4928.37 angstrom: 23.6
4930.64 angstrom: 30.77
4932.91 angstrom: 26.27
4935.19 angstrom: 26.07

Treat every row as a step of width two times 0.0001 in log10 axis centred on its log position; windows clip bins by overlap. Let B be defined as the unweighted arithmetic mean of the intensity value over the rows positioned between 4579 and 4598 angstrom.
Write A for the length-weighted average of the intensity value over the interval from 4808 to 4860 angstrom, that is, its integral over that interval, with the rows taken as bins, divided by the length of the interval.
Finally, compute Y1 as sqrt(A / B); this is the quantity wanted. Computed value 1.02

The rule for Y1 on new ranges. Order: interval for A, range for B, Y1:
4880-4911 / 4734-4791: 1.00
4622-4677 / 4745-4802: 0.96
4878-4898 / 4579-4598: 1.01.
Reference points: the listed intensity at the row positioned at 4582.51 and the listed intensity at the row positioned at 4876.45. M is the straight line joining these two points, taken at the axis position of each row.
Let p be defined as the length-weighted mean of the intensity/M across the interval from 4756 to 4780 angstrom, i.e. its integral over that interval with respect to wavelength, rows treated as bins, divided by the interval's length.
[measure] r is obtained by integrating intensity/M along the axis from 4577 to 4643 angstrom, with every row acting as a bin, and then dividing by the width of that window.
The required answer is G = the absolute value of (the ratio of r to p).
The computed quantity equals 0.94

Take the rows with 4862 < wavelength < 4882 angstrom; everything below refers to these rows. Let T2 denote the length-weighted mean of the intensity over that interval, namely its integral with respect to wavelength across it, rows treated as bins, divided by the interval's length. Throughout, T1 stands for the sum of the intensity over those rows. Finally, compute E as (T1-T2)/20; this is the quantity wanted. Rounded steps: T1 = 200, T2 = 22.2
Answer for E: 8.87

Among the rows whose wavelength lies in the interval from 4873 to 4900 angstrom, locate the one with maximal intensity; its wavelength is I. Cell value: 4896.70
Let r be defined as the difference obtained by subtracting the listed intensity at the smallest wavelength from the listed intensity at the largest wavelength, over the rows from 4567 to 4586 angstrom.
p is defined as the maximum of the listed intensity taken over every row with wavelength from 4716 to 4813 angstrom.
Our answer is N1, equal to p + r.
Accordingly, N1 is 33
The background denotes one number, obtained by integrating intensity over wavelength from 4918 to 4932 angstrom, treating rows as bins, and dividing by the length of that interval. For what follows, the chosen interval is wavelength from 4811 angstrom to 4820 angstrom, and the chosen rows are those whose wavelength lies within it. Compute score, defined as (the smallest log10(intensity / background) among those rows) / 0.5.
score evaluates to -0.025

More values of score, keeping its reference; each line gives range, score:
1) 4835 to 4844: -0.024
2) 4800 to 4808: -0.035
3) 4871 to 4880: -0.188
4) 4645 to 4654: -0.076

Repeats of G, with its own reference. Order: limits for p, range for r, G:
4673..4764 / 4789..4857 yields 1.04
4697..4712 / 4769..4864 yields 1.15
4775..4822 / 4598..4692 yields 0.93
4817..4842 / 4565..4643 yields 0.89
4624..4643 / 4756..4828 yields 1.11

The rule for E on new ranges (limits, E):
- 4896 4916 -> 10.40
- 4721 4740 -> 9.49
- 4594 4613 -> 9.39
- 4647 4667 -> 9.43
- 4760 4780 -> 9.69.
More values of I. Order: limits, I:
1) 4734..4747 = 4739.18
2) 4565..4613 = 4588.85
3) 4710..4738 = 4723.93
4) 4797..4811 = 4800.69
